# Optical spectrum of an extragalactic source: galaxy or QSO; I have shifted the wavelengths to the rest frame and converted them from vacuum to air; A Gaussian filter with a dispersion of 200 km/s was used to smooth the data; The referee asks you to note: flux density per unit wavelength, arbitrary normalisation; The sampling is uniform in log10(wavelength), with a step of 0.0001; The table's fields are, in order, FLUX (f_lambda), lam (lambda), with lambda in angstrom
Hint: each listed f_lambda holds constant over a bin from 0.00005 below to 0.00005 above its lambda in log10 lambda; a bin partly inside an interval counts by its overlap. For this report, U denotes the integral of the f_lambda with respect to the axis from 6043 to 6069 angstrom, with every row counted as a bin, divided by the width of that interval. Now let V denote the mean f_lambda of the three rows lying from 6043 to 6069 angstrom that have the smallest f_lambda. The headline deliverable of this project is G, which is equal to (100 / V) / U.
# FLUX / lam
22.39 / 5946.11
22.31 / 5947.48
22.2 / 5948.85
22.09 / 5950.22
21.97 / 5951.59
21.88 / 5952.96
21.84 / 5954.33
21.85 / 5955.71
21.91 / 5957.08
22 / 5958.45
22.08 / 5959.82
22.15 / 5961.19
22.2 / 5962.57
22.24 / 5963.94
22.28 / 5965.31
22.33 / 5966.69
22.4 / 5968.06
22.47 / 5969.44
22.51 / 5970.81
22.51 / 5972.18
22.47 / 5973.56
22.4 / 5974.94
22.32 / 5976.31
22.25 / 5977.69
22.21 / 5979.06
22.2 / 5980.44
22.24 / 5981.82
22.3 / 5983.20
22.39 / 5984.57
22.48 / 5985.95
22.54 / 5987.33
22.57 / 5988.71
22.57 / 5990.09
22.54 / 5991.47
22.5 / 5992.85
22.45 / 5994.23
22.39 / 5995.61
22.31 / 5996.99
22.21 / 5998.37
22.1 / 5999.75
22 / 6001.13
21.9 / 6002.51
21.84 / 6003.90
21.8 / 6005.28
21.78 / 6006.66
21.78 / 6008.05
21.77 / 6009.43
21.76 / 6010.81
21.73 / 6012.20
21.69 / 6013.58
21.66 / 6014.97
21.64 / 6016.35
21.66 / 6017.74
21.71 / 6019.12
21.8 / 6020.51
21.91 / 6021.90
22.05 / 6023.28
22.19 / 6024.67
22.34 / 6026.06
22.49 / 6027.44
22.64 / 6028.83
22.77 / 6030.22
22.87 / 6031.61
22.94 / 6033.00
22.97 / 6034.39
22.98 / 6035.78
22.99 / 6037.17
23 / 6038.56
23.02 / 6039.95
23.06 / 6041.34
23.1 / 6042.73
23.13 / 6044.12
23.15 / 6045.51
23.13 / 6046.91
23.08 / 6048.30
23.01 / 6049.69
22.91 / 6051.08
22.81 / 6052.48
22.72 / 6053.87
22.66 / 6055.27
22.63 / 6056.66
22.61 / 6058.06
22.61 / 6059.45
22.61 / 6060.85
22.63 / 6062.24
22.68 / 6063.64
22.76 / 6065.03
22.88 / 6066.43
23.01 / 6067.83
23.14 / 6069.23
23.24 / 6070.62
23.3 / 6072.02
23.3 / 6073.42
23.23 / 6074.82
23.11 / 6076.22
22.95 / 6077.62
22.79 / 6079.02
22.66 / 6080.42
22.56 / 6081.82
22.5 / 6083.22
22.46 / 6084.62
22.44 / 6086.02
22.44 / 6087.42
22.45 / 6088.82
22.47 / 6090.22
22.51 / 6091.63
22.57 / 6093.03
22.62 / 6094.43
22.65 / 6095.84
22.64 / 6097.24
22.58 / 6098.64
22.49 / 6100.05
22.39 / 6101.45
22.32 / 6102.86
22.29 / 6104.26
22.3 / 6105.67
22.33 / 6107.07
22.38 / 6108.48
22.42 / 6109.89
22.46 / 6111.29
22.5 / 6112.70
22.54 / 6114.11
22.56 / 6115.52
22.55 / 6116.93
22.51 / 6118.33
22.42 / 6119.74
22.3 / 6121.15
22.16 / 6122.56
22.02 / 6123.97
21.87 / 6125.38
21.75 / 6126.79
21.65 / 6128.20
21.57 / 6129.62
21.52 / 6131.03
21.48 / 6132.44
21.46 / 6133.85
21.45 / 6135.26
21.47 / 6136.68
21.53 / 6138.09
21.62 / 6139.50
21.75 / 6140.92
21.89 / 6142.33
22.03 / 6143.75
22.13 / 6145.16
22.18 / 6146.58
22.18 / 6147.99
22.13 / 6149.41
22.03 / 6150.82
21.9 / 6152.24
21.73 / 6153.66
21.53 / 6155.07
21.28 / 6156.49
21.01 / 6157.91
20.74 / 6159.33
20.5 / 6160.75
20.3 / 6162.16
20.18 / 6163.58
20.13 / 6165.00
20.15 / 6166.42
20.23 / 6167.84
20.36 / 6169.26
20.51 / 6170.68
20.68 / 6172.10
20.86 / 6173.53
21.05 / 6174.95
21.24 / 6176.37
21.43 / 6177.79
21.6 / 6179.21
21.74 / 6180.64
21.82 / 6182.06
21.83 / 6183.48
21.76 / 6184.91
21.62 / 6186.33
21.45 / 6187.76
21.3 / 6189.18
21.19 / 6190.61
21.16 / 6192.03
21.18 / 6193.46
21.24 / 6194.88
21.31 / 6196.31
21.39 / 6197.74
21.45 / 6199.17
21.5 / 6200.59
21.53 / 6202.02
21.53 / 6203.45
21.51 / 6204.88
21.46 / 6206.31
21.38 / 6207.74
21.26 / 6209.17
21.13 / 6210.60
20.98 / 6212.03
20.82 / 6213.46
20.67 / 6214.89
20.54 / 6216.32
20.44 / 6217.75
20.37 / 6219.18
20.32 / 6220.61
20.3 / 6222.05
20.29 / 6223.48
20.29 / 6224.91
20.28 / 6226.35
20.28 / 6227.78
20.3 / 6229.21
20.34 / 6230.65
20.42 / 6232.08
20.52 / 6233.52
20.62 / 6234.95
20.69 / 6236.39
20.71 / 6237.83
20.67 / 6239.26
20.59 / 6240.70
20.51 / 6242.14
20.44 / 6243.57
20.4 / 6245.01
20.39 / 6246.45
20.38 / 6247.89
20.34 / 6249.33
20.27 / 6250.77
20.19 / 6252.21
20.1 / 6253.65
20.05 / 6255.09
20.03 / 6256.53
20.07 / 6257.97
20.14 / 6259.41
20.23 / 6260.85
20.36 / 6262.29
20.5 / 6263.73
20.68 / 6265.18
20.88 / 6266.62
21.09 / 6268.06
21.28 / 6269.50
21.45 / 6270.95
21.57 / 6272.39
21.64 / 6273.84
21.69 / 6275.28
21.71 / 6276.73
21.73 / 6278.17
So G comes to 0.194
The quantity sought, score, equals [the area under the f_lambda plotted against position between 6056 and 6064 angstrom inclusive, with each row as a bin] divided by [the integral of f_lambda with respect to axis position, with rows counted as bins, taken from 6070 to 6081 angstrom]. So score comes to 0.7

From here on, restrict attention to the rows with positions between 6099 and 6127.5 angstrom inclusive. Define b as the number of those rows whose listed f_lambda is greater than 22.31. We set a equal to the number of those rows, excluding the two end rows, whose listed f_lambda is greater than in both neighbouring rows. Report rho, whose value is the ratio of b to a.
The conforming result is 13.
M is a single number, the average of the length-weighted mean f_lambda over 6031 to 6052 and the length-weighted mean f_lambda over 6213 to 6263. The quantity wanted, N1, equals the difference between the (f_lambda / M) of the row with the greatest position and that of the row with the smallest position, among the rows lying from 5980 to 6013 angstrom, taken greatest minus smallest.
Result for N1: -0.022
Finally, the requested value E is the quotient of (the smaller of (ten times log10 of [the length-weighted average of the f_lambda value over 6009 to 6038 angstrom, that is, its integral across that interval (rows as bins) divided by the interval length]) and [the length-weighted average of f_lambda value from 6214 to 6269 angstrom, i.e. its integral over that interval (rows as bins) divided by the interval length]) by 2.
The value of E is 6.73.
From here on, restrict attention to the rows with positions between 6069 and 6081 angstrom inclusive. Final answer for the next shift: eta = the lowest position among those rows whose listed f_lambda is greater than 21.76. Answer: 6069.23 angstrom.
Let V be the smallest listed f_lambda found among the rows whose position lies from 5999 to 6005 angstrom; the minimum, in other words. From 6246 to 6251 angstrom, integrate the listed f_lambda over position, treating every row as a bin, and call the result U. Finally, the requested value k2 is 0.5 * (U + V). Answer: 62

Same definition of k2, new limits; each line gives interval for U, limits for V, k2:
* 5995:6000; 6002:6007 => 67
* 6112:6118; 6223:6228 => 78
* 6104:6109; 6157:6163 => 66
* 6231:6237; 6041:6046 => 73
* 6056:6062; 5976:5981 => 79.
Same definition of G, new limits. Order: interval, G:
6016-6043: 0.205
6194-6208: 0.219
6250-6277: 0.241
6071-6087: 0.195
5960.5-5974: 0.202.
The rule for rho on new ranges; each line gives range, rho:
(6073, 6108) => 23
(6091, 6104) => 9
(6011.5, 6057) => 23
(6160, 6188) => 0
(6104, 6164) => 10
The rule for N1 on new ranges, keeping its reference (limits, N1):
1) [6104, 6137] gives -0.038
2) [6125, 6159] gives -0.040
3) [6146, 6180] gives -0.027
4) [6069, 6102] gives -0.035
